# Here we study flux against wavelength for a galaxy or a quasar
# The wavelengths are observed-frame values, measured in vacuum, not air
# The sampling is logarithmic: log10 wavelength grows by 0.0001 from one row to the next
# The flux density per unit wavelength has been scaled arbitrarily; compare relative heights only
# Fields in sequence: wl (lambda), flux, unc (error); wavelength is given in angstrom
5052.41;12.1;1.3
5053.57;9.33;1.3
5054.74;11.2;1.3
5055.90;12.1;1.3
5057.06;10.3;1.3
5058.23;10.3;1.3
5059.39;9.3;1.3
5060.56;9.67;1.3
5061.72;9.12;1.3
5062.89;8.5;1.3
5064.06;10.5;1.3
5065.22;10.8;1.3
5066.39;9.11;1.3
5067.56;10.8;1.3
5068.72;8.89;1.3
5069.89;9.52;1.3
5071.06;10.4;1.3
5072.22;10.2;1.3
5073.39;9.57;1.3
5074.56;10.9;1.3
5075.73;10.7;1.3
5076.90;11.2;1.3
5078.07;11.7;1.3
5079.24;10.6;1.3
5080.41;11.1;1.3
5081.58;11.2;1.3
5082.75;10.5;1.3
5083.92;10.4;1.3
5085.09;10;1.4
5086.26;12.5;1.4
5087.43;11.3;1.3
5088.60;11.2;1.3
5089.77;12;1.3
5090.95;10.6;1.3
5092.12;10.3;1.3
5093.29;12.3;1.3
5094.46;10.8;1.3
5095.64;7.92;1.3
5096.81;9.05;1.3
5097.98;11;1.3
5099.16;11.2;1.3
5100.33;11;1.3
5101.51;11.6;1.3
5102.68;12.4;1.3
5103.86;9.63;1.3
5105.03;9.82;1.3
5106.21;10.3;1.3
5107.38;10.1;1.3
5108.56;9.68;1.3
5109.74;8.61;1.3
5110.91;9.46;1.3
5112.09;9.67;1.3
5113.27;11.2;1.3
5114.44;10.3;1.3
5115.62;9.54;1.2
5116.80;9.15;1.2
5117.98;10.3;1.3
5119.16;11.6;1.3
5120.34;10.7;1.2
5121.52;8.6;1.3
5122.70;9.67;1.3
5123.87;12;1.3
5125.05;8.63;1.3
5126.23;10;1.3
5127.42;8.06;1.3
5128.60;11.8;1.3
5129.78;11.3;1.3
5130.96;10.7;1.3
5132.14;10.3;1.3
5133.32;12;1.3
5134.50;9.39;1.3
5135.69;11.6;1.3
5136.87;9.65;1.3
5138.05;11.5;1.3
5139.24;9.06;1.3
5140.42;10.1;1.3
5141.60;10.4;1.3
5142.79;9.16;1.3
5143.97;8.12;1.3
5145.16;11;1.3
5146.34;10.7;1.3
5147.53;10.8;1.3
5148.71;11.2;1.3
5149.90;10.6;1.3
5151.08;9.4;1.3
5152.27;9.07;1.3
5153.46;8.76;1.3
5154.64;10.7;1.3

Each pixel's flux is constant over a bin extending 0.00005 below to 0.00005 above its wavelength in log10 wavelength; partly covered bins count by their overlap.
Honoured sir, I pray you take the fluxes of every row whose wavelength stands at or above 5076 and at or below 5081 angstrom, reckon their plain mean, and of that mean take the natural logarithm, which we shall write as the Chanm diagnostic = 2.41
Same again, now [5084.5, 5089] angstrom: 2.42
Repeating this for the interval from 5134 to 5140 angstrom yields 2.33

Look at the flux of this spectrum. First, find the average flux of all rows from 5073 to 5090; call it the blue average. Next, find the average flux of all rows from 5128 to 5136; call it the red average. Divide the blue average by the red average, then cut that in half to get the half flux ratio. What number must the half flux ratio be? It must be 0.50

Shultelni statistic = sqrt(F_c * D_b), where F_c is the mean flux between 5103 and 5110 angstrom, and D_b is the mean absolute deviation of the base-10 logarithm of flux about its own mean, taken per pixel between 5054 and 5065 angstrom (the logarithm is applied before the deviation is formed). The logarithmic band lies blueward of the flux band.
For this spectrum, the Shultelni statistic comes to 0.60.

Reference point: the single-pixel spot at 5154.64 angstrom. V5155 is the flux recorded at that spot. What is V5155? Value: 10.7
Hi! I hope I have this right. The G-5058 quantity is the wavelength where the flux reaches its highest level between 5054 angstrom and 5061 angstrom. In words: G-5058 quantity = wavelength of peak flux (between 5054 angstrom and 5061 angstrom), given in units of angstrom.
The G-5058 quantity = 5055.90 angstrom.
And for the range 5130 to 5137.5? 5133.32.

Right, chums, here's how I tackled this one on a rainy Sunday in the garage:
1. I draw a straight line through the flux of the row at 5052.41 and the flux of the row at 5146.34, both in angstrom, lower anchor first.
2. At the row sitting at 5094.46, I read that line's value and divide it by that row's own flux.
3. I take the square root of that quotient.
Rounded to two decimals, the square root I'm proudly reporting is 1.03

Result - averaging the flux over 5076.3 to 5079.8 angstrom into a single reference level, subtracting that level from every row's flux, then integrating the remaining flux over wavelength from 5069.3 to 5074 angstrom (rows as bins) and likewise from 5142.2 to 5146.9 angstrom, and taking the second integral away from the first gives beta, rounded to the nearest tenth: 0.9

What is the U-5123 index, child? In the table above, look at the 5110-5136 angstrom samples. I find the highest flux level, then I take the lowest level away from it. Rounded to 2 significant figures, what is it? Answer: 3.9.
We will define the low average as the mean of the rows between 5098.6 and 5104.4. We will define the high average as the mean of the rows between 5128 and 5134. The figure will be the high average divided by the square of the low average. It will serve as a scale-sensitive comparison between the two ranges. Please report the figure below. 0.090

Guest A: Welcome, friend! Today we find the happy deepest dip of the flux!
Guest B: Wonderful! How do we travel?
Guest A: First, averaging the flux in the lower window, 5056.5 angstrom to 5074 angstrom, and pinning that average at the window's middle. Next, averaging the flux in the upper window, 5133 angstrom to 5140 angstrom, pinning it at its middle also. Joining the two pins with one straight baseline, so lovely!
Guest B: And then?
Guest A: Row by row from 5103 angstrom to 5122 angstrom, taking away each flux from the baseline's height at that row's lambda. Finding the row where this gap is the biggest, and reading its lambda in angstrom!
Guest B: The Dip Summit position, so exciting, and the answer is 5121.52 angstrom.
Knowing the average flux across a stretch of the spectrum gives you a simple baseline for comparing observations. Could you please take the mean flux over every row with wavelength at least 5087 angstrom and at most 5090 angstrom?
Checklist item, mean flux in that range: 11.5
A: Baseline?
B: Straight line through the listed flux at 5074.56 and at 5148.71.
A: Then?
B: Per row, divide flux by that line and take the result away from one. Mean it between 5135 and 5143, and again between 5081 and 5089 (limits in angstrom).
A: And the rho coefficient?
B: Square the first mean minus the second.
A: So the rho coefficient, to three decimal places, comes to 0.008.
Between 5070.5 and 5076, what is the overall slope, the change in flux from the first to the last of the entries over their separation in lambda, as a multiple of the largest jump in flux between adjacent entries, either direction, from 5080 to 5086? 0.09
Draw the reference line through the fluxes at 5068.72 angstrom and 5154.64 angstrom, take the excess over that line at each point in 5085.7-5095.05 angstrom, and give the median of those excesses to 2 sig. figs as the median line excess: 2.0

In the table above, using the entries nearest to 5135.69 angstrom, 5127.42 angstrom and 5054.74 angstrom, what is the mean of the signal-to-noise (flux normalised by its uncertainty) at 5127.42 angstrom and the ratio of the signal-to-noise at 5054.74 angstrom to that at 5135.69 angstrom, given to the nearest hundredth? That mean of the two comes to 3.58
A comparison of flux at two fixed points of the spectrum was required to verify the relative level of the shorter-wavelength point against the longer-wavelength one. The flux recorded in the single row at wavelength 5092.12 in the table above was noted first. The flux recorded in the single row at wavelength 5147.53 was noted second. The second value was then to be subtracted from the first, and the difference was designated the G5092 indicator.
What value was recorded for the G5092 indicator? -0.5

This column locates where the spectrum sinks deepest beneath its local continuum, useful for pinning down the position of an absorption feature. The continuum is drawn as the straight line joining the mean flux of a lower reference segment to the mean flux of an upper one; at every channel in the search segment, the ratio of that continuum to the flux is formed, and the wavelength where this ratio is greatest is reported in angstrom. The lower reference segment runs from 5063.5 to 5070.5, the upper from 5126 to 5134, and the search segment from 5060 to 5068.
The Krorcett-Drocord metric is 5062.89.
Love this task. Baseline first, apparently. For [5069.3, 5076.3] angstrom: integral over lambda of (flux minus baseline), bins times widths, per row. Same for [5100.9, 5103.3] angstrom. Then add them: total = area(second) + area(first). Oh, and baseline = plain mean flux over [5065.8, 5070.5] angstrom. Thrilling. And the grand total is 10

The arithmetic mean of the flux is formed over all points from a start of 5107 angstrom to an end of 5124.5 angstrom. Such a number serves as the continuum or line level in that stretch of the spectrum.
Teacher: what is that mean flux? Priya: 10.0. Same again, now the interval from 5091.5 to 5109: 10.5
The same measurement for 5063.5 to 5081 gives 10.4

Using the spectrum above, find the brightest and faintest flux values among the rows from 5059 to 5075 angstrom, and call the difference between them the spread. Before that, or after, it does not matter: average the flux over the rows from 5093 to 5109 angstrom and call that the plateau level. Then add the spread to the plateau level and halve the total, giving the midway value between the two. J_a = 6.4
